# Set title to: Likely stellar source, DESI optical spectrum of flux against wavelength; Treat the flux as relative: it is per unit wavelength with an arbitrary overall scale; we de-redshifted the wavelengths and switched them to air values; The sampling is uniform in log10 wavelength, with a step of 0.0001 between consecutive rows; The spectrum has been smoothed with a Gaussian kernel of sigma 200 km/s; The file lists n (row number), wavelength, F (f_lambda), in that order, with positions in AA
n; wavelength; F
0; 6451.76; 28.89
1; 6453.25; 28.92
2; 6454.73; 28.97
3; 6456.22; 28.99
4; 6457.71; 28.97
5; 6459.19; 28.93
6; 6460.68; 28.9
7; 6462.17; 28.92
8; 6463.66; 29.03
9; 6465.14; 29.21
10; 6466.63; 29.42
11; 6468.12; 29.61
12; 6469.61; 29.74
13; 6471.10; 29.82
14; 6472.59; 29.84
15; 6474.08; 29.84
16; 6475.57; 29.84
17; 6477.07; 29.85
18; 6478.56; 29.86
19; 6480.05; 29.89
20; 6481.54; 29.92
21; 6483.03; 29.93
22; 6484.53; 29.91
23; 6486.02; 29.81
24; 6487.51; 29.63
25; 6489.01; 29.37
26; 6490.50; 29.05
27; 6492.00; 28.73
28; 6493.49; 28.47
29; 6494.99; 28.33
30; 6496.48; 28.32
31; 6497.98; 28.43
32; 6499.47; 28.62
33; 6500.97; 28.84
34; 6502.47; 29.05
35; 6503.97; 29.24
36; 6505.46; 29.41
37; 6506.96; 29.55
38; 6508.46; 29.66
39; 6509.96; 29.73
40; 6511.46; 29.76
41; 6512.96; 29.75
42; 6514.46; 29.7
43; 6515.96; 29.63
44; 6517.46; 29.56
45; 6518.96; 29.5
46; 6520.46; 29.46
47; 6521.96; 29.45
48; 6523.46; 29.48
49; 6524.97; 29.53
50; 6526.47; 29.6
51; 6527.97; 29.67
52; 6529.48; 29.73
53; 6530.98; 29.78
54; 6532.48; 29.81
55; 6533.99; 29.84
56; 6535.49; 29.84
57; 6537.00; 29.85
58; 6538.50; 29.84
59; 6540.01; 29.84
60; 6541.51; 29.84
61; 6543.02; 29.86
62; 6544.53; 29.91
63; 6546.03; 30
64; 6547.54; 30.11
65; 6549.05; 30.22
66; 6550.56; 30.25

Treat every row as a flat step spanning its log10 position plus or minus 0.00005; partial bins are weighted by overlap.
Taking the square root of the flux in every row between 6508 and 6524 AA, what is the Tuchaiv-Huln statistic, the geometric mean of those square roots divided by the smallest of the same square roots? 1.003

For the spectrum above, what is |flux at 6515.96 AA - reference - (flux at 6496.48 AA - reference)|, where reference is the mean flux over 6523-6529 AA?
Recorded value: 1.31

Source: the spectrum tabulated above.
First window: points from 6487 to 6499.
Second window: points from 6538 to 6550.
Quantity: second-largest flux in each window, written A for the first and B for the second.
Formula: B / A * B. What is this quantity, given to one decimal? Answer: 30.9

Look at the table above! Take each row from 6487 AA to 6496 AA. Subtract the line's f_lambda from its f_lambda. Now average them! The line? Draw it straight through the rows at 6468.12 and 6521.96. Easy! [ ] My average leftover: -0.6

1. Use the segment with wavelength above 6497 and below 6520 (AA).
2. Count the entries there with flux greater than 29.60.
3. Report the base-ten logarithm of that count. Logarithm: 0.8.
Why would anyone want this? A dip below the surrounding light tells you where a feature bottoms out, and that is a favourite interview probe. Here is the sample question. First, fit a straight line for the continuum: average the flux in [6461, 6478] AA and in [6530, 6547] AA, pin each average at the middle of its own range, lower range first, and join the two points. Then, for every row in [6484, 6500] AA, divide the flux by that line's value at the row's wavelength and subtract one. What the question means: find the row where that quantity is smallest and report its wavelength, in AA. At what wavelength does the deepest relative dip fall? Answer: 6496.48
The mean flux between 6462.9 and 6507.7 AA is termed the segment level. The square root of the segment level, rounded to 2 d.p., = 5.42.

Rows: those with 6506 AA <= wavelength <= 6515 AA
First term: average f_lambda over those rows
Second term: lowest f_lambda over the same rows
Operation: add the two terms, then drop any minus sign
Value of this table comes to 59.2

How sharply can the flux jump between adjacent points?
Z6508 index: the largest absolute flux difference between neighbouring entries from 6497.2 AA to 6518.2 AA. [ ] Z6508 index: 0.22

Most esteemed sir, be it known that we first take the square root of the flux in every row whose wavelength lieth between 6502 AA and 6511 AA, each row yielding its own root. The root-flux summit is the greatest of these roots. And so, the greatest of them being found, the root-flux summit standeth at 5.45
